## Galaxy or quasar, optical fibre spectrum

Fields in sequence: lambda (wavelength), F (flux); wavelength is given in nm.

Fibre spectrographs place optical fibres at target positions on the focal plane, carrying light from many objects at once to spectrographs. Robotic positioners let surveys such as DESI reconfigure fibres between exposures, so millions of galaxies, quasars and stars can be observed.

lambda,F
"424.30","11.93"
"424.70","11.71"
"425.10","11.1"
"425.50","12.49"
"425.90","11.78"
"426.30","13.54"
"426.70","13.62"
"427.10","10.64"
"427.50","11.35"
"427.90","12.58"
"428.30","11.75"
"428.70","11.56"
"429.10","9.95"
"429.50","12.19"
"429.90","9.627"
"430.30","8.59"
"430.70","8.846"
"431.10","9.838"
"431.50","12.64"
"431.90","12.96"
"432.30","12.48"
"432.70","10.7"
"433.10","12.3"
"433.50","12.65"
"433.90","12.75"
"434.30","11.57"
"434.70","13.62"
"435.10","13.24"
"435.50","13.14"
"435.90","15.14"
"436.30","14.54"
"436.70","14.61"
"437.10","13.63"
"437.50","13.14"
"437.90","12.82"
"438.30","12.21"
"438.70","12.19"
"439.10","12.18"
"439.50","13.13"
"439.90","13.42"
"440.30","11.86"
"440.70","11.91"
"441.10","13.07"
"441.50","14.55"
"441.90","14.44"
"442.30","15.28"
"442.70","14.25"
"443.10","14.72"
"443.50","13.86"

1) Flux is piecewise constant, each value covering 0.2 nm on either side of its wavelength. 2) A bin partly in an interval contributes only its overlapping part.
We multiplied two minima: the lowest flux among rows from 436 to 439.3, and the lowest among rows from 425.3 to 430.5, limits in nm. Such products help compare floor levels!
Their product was 105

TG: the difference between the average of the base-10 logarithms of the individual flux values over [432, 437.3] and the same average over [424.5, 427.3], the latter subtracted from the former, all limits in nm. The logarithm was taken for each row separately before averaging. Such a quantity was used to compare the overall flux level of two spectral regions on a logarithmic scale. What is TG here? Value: 0.034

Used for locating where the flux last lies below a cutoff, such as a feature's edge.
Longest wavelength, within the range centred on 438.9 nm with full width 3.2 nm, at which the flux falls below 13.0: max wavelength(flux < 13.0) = 440.30 nm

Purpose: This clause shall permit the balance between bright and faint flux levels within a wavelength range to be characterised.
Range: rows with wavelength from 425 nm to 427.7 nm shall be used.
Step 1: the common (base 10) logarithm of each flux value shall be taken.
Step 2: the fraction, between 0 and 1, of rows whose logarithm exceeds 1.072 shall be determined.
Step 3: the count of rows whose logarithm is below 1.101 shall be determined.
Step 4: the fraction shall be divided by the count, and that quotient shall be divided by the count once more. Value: 0.02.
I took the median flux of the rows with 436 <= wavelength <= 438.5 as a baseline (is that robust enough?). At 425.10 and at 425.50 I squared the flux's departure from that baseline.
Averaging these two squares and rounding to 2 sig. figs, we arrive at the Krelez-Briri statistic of 3.0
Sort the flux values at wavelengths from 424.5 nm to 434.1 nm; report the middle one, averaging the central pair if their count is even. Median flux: 11.8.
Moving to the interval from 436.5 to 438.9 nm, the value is 13.0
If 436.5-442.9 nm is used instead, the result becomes 13.1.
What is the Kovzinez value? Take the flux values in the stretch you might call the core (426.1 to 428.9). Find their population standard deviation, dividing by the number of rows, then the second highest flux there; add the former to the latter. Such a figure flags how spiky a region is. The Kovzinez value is 14.6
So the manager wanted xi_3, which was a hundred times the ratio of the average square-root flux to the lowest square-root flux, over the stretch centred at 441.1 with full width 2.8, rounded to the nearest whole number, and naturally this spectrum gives 107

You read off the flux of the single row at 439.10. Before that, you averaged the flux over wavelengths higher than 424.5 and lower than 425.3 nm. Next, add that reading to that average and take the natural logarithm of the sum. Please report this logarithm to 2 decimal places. 3.16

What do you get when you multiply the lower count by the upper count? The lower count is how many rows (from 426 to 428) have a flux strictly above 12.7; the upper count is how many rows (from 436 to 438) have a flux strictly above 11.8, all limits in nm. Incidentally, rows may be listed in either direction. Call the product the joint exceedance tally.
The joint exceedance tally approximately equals 10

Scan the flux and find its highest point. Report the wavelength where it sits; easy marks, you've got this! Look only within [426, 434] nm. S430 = 426.70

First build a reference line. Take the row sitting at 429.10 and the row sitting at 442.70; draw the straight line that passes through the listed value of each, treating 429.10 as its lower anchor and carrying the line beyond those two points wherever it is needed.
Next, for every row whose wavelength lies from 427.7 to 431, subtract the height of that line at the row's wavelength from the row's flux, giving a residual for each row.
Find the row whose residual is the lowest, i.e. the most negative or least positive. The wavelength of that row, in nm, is 430.30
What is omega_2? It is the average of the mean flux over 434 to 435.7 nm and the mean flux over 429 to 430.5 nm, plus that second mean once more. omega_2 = 21.6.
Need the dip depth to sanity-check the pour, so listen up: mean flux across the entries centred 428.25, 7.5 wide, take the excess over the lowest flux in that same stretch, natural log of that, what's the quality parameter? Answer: 1.0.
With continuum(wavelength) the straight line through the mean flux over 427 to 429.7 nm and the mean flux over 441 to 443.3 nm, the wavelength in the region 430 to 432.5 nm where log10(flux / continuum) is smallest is 430.30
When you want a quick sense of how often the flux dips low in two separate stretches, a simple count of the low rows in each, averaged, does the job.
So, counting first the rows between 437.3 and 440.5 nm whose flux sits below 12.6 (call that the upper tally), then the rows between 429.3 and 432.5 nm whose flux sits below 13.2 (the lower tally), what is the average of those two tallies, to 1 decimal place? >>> 6.0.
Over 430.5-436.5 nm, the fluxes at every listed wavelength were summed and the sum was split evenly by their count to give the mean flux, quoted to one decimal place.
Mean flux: 12.4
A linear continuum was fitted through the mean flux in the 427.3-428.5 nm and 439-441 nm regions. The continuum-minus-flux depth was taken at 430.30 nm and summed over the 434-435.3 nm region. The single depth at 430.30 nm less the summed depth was 5.1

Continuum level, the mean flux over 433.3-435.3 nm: 12.8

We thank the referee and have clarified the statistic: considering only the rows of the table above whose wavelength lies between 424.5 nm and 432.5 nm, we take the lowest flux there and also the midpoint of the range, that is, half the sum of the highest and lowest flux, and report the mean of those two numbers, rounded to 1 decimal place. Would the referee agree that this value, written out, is 9.8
